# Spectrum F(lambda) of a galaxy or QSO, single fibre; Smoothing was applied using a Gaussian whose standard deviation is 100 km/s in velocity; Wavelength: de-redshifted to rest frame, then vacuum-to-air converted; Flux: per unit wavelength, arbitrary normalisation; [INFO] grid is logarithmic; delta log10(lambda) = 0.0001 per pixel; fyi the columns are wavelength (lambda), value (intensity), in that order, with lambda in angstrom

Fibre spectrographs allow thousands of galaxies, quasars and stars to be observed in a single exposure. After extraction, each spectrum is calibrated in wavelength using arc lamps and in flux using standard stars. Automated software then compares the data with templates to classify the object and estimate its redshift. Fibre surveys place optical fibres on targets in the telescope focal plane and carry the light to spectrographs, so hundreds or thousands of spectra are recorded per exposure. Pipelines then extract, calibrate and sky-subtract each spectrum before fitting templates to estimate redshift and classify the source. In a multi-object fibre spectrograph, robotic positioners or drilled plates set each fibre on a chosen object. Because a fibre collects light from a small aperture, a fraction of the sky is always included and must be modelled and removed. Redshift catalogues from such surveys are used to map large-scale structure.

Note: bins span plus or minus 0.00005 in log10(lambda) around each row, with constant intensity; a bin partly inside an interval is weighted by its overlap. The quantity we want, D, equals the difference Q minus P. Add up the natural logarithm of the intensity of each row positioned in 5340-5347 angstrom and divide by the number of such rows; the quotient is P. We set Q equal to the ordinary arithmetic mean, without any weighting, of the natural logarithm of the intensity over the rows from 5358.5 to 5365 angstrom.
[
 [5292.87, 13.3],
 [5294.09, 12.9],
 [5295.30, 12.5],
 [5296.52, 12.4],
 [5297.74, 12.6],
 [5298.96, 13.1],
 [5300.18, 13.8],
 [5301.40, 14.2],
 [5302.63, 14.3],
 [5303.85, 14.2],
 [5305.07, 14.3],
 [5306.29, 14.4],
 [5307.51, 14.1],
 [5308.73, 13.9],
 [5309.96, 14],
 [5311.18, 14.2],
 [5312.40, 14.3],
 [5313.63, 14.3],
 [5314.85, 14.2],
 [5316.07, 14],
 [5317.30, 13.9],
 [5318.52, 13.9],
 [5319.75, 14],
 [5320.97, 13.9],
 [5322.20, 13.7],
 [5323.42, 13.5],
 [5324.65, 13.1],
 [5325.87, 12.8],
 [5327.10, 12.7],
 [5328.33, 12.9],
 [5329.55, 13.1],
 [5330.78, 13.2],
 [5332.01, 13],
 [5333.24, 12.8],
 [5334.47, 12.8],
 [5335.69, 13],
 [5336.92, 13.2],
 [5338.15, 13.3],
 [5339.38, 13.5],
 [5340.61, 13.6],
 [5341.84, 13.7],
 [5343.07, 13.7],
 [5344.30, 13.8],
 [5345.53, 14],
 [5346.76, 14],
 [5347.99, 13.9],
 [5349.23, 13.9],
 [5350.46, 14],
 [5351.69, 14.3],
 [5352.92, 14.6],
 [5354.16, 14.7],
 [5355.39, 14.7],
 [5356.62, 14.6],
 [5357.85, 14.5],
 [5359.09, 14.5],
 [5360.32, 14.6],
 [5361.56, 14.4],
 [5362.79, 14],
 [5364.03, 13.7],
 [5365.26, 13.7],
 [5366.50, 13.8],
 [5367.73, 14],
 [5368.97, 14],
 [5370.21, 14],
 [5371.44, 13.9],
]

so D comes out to 0.03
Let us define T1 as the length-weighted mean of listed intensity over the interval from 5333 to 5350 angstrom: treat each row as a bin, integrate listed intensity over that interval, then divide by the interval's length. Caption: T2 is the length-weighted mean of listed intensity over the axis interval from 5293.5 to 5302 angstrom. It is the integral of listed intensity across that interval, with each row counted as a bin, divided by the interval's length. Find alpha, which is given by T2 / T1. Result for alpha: 0.967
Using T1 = 13.5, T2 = 13.1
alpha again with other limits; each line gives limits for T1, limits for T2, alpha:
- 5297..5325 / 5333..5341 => 0.948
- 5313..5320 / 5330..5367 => 0.986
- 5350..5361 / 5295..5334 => 0.938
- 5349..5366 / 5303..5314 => 0.992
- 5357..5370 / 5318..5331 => 0.945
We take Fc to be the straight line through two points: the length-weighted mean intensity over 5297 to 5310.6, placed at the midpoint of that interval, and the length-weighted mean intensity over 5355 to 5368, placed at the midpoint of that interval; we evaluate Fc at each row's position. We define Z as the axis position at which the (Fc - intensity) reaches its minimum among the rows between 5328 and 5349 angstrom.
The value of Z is 5345.53 angstrom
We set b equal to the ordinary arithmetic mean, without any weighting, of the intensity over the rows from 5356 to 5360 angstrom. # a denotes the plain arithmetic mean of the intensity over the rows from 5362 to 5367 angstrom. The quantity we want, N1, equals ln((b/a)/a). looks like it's -2.57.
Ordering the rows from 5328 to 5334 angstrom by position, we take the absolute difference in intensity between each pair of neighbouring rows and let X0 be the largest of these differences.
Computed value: 0.20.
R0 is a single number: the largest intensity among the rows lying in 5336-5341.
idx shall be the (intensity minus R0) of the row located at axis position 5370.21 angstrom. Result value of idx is 0.4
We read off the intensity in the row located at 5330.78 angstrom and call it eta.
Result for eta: 13.2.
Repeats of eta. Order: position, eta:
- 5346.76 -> 14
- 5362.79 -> 14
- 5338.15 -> 13.3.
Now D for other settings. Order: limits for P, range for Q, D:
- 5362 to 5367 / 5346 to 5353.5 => 0.02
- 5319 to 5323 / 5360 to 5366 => 0.01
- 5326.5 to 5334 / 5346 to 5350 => 0.07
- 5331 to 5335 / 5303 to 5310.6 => 0.10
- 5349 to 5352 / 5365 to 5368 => -0.02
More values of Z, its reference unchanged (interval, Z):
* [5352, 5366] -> 5354.16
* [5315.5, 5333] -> 5316.07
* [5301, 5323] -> 5306.29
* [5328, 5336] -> 5330.78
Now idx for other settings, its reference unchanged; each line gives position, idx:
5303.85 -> 0.6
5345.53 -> 0.4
